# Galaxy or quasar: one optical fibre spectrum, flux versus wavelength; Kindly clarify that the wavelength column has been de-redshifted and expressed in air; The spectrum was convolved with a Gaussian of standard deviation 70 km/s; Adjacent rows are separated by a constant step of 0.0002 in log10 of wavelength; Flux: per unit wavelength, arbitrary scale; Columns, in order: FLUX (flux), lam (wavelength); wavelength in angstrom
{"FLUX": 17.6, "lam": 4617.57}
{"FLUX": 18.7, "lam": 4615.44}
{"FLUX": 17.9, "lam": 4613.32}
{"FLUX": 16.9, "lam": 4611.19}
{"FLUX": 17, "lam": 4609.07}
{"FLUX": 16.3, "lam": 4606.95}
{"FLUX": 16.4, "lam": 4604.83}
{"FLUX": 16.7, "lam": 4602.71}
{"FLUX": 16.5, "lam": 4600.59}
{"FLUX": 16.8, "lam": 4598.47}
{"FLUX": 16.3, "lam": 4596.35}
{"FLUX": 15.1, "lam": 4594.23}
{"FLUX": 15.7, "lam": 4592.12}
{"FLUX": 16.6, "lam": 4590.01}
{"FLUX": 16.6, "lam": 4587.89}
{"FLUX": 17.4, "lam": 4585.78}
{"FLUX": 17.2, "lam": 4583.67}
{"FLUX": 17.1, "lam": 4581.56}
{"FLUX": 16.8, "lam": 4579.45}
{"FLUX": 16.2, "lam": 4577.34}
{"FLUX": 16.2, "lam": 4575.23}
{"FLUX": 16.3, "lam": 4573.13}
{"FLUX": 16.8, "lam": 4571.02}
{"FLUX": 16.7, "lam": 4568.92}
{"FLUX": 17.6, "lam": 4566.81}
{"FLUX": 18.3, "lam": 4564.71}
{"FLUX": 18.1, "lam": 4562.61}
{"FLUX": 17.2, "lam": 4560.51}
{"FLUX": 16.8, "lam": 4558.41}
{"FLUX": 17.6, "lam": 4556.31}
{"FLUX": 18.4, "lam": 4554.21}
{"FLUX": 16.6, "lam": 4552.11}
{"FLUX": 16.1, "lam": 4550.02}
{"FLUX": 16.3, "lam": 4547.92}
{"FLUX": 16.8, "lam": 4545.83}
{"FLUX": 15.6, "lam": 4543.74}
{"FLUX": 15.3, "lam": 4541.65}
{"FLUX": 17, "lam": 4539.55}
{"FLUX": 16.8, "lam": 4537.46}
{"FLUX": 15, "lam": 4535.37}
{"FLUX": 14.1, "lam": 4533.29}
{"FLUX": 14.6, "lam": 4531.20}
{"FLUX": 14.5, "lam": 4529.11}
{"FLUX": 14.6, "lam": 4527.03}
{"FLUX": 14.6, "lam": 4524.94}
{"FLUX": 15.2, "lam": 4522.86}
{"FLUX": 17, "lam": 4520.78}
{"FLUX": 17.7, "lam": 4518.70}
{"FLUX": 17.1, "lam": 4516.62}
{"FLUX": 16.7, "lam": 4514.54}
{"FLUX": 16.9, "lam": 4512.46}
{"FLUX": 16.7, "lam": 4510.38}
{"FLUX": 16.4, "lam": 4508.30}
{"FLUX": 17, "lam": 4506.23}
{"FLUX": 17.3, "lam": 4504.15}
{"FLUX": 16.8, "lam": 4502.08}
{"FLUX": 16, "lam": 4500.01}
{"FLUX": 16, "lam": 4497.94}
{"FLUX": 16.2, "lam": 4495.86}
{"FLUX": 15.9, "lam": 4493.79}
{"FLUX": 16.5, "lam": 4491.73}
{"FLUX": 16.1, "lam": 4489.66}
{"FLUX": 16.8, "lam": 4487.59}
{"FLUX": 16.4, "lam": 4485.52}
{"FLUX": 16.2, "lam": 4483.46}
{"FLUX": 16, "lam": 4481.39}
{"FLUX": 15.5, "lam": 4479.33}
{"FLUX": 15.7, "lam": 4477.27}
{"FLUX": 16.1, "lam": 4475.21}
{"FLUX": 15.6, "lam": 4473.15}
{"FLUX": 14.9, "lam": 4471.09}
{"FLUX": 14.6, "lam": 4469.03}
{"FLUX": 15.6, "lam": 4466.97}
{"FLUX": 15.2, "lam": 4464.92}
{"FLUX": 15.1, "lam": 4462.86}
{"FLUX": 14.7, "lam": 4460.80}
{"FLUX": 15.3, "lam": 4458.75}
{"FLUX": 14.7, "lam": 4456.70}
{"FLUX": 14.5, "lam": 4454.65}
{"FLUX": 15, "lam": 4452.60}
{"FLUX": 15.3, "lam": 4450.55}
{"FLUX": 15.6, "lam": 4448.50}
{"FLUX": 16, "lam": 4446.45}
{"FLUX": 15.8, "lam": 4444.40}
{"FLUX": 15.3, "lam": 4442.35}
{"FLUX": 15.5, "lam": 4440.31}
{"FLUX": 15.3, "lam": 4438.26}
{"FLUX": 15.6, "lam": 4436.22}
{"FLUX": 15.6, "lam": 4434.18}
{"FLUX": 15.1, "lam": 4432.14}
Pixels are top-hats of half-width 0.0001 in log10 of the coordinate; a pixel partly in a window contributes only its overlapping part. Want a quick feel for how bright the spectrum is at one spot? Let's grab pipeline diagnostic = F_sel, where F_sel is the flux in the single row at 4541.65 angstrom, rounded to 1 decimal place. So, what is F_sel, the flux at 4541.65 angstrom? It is 15.3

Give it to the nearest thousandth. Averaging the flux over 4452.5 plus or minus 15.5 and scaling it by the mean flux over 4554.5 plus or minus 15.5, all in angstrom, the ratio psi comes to 0.900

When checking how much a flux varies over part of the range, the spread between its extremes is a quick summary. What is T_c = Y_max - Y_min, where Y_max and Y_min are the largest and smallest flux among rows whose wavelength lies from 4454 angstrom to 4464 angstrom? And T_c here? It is 0.80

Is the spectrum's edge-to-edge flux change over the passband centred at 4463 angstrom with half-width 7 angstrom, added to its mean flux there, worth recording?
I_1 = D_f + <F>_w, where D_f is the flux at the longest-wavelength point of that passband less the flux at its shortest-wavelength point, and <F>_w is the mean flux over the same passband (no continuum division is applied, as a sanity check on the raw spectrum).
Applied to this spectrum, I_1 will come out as 14.9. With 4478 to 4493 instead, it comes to 17.2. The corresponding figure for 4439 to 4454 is 15.0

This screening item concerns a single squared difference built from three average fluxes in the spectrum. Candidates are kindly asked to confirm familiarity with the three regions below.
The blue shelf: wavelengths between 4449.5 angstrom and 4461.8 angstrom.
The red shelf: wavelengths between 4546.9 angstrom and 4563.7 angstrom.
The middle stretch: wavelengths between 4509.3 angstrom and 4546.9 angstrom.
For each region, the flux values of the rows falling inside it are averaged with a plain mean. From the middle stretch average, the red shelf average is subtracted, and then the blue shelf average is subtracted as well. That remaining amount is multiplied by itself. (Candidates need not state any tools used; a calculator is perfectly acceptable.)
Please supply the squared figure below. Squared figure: 261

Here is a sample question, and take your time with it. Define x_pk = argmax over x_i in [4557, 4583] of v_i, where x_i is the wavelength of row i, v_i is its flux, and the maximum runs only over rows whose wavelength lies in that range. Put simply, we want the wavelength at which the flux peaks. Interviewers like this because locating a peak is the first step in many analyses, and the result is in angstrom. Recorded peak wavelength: 4564.71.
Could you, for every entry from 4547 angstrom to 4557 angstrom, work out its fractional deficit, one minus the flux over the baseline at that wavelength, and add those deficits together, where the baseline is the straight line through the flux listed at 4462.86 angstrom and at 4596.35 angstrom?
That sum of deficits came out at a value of -0.34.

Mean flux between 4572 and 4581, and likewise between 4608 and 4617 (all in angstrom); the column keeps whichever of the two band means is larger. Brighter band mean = 17.6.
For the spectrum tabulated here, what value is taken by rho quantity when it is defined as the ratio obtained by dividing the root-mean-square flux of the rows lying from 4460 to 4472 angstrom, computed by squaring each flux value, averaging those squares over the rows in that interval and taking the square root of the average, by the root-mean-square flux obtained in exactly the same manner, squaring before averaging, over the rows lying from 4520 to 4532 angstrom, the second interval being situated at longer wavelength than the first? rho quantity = 0.99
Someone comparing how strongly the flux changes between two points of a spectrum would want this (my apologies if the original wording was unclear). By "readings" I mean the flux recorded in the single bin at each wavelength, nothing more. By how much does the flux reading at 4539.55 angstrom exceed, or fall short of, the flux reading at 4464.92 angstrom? 1.8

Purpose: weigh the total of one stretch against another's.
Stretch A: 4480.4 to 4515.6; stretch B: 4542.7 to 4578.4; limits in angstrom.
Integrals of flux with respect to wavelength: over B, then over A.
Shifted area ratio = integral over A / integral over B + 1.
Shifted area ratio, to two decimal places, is 1.96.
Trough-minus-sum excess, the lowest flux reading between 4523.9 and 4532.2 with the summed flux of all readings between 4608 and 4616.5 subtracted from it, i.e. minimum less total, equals -56.0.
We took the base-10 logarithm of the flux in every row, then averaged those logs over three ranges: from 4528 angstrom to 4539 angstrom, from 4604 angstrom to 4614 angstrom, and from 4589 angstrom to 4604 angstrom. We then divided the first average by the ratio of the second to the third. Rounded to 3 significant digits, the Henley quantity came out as 1.16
